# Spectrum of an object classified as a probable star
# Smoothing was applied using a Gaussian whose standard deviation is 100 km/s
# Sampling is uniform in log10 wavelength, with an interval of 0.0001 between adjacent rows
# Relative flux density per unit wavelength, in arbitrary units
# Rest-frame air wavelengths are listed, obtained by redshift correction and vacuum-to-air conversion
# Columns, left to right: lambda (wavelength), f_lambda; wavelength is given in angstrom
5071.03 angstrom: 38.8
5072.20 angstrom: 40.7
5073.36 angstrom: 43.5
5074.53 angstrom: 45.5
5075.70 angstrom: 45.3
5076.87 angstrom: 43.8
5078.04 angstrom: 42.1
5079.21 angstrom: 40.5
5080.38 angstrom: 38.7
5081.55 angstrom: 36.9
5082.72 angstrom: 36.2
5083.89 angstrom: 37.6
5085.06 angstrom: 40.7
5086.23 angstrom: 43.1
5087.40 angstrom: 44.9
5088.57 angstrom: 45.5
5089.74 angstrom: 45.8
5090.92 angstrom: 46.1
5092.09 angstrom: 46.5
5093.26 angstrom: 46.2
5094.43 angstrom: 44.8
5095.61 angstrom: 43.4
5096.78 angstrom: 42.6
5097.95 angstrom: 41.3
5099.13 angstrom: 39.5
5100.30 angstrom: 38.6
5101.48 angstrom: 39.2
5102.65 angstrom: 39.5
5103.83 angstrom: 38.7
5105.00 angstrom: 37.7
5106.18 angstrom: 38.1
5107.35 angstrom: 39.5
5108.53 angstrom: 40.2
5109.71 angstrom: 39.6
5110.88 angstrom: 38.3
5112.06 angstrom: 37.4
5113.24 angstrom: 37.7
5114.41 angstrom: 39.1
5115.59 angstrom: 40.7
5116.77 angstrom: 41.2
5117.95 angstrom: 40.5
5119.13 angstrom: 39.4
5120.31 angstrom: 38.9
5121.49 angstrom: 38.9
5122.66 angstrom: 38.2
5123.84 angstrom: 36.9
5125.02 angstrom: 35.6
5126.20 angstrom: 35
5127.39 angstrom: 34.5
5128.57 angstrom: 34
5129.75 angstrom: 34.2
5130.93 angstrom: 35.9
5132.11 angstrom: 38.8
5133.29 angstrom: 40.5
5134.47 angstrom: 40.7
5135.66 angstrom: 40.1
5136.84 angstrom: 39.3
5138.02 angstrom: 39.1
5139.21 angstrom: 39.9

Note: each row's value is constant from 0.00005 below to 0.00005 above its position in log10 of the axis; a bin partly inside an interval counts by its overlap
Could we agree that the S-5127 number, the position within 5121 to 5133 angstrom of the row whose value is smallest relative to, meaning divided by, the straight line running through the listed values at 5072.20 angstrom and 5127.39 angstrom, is 5128.57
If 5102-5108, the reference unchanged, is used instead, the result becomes 5105.00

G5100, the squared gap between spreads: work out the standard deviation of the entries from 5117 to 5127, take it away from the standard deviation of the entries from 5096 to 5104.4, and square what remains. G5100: 0.2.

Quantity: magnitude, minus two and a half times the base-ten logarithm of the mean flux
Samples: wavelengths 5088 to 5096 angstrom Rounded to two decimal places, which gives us -4.14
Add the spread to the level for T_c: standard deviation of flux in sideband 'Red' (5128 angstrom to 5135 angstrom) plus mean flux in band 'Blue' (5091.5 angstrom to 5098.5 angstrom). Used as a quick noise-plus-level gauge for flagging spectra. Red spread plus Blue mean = 47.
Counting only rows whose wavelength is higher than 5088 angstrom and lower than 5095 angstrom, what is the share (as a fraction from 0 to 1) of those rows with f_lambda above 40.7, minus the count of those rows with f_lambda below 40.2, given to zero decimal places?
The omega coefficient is 1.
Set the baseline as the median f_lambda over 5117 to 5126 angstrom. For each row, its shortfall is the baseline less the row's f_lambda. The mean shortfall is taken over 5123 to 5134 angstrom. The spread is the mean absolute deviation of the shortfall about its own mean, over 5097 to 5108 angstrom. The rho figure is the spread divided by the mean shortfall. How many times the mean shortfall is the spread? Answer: 0.3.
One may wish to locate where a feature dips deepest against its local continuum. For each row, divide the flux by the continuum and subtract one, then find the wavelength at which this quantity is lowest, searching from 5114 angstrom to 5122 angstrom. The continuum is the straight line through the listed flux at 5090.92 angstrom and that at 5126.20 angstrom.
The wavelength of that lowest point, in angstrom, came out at 5114.41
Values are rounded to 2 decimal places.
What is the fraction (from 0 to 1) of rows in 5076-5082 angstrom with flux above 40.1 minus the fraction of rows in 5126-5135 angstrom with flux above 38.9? 0.35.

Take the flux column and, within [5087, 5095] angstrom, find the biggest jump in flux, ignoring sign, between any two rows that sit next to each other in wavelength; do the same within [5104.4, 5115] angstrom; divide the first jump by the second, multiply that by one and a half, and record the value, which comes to 1.50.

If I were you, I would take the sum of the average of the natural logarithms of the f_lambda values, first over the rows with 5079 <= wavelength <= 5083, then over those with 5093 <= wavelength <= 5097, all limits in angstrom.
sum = 7.43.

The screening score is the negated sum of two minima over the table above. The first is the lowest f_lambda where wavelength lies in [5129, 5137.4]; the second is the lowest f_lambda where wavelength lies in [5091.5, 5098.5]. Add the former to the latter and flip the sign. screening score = -75.5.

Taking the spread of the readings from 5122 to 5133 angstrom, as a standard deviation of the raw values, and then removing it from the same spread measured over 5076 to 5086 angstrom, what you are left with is 0.9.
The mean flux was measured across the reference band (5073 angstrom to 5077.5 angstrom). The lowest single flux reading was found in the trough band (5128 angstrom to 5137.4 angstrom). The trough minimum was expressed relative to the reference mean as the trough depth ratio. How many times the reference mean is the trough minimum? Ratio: 0.76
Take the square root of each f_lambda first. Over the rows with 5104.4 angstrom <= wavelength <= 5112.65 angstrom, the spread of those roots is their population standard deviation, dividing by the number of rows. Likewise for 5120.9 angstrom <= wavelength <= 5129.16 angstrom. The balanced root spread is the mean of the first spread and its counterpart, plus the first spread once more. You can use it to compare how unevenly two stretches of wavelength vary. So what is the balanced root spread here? 0.19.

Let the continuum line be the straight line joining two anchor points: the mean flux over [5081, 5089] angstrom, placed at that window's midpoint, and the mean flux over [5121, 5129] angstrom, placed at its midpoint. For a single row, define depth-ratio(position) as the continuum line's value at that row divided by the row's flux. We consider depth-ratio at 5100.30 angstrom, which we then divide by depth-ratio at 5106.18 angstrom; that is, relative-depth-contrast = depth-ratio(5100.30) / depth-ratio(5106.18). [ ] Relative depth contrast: 1.00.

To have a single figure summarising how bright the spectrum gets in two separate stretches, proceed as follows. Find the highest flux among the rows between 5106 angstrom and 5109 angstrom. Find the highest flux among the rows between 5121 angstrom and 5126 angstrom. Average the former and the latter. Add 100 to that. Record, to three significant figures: 140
